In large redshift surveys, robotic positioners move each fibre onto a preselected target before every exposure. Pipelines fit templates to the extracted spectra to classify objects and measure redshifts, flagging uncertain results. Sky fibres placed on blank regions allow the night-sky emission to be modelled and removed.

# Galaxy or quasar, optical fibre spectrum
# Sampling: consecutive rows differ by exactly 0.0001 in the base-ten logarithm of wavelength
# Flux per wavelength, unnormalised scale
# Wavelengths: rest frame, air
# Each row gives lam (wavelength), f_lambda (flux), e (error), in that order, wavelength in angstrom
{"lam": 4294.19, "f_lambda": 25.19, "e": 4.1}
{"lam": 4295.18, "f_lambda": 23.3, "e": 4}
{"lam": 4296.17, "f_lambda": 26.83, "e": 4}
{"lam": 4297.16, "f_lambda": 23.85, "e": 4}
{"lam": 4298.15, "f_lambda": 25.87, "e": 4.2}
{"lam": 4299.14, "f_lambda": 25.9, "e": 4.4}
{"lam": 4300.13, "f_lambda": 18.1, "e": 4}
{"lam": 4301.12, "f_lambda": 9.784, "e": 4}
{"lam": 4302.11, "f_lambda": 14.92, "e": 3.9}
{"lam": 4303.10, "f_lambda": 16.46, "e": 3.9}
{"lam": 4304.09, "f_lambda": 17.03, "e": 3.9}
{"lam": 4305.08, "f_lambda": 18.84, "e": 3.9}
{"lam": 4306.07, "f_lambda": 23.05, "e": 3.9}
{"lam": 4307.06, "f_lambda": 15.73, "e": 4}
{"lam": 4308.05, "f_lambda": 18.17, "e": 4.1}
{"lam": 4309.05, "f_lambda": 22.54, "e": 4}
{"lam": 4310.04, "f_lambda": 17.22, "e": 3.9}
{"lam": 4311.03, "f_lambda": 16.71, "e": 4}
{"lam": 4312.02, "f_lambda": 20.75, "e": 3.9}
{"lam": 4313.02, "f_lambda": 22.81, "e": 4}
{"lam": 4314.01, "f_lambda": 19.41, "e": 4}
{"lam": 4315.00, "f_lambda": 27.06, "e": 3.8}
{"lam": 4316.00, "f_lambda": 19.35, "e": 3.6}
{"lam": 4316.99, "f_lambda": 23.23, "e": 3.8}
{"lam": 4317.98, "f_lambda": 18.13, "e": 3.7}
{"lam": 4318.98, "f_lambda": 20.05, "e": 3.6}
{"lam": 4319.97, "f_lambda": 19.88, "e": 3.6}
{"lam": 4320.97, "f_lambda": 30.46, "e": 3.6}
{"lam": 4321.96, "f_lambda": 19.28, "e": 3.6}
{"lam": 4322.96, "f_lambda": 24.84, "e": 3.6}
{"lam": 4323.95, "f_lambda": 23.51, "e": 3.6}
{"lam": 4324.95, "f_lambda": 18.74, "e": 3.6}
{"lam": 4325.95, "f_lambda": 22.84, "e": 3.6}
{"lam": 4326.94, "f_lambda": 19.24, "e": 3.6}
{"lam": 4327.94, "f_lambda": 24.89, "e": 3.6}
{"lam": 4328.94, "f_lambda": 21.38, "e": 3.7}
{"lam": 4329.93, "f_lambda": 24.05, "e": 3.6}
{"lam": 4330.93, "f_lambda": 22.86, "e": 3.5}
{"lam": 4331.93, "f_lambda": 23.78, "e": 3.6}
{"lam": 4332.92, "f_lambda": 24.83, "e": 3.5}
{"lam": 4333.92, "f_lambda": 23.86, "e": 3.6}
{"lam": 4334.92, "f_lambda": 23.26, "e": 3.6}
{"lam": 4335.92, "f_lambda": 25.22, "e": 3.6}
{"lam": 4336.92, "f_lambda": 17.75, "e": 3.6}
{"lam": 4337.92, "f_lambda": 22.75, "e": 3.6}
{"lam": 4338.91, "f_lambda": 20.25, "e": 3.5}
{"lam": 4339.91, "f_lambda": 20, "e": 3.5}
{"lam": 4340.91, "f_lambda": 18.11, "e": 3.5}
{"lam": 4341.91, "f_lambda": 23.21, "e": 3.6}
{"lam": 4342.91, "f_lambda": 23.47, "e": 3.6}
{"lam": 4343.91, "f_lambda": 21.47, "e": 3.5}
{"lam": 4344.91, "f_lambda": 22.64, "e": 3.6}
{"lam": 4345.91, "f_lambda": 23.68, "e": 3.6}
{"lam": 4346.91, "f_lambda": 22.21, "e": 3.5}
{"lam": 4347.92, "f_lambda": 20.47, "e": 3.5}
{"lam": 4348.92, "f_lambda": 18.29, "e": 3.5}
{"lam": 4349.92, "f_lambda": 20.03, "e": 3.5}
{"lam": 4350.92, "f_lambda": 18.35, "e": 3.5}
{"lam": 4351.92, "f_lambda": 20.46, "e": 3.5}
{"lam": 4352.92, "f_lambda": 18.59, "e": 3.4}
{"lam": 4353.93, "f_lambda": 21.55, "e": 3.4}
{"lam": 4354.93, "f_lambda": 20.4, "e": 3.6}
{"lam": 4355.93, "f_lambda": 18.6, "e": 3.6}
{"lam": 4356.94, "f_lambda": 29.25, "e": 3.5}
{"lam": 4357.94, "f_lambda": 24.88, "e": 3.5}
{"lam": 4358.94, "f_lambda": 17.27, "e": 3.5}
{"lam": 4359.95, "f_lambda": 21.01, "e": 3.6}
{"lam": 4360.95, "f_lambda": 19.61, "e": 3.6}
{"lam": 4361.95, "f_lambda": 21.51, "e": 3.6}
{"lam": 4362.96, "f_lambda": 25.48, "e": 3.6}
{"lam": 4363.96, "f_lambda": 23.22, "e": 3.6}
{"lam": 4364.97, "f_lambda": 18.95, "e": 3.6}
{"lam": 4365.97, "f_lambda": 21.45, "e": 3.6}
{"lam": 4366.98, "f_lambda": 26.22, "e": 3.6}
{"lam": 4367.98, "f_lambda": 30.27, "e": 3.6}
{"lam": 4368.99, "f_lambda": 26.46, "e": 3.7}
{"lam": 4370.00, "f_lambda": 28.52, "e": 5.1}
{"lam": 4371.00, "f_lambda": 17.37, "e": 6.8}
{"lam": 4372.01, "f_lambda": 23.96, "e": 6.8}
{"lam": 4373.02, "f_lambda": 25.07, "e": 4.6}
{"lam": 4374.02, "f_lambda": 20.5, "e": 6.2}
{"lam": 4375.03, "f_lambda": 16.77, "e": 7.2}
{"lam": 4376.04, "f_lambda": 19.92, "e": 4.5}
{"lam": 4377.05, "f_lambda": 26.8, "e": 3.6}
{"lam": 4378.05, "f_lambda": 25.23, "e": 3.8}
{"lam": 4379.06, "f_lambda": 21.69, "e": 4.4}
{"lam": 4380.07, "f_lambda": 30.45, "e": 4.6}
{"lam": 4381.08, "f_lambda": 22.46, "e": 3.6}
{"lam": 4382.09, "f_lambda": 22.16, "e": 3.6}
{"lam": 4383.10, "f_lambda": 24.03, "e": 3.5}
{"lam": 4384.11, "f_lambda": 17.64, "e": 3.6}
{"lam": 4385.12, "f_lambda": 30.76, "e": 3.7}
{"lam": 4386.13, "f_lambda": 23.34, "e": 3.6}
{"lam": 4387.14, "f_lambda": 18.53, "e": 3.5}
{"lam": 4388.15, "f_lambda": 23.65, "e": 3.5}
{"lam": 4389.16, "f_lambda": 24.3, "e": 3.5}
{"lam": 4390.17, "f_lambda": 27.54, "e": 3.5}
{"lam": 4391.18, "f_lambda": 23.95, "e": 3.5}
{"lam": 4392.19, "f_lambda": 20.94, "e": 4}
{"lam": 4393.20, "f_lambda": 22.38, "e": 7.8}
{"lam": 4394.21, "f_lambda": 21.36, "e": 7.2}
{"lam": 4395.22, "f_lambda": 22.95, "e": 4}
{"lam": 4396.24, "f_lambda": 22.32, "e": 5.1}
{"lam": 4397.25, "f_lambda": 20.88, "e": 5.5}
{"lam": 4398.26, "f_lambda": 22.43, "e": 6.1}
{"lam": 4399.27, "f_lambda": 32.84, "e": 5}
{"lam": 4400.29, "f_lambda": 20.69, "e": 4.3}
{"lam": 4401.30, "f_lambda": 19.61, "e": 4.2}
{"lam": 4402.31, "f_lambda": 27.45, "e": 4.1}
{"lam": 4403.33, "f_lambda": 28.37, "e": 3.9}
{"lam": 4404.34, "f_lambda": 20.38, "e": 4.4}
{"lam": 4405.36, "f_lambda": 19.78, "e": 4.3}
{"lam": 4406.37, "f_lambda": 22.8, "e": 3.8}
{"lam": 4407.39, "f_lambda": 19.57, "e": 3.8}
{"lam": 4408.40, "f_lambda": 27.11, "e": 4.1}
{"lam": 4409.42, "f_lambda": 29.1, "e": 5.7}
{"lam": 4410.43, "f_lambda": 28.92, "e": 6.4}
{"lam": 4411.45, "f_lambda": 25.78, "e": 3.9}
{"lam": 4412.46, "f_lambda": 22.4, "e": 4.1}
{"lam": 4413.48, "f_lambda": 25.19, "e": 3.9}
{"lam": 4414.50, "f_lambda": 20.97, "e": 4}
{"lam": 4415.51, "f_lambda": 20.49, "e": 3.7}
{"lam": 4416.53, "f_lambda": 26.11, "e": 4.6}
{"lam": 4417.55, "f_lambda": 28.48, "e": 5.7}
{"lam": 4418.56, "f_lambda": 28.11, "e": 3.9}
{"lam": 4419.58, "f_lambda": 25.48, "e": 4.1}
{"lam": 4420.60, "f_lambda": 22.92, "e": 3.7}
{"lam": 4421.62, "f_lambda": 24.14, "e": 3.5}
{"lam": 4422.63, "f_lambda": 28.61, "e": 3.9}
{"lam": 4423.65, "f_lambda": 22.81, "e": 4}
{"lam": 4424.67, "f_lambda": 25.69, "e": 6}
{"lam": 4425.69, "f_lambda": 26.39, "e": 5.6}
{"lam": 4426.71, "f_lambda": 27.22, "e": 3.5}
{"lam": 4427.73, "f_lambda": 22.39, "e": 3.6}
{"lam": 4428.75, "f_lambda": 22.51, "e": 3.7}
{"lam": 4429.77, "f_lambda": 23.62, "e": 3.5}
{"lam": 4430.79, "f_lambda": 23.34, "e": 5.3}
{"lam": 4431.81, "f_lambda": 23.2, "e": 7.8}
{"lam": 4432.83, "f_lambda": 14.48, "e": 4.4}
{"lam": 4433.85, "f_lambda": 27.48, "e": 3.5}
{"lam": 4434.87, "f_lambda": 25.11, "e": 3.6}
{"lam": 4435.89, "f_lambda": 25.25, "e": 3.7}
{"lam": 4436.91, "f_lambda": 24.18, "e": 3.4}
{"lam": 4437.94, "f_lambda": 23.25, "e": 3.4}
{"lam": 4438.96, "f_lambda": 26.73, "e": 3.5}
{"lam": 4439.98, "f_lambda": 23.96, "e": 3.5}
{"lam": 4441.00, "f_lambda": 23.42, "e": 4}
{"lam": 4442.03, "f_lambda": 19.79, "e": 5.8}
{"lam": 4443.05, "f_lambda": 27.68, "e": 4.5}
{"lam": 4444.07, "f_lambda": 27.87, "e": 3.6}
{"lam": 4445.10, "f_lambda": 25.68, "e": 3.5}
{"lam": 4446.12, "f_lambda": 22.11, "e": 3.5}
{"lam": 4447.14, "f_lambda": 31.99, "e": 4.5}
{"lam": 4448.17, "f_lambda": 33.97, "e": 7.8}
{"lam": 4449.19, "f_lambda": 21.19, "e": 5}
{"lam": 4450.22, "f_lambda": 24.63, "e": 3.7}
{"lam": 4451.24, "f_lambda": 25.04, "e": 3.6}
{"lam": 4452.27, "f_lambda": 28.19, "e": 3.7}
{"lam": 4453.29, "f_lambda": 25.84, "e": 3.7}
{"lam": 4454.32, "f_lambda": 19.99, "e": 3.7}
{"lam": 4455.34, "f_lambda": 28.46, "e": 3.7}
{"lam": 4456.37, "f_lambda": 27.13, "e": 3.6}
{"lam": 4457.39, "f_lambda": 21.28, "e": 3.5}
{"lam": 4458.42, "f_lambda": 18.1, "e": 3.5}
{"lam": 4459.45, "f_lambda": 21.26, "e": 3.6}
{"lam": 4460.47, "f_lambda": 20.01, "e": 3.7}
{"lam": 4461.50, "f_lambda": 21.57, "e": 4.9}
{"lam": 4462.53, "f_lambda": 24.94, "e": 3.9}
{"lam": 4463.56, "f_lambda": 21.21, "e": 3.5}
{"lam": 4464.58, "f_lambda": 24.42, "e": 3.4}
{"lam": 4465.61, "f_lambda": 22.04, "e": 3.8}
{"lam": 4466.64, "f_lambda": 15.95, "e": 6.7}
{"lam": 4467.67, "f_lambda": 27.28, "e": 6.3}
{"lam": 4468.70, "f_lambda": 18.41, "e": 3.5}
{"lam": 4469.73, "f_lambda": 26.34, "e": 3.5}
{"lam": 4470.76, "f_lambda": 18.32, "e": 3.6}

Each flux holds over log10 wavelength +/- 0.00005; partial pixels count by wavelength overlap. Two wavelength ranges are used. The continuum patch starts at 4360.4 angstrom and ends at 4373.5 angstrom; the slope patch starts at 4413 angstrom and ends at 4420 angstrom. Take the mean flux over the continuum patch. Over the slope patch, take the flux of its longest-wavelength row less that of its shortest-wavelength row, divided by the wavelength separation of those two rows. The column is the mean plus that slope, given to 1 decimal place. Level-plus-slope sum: 23.7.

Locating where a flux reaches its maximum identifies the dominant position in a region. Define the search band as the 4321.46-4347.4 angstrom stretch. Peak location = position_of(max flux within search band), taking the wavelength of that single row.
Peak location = 4335.92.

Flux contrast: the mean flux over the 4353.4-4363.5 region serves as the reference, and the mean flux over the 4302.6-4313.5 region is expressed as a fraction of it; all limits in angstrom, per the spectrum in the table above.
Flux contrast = 0.87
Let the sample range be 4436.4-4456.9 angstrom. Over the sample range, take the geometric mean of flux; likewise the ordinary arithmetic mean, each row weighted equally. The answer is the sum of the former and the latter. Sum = 51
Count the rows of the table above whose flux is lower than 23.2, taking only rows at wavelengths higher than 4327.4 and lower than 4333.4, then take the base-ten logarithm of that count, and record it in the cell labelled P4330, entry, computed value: 0.3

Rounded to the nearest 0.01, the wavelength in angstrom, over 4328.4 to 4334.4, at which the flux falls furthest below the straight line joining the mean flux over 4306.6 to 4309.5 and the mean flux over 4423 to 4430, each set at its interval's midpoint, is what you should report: 4328.94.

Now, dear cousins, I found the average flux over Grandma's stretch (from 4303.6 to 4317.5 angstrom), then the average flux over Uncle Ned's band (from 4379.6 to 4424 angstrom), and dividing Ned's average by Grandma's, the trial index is 1.20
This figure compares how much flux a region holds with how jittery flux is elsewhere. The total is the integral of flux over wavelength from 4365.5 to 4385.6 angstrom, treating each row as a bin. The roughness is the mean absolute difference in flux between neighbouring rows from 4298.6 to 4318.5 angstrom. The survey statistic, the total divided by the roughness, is 110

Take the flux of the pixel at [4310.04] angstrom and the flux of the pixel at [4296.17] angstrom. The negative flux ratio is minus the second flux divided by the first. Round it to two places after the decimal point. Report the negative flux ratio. -1.56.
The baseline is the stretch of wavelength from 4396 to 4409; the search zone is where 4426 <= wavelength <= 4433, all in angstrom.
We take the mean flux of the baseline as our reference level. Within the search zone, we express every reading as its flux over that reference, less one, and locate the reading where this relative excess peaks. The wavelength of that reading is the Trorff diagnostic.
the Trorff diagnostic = 4426.71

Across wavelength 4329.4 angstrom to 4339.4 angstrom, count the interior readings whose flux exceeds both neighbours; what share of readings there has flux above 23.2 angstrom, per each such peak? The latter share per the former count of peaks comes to 0.20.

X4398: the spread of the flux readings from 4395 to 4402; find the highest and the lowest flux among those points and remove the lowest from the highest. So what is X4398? 13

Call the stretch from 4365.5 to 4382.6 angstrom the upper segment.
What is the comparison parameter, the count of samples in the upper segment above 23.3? 9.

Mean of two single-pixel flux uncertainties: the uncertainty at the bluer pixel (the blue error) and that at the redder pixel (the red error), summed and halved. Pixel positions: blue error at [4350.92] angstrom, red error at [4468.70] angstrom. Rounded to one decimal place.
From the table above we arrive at 3.5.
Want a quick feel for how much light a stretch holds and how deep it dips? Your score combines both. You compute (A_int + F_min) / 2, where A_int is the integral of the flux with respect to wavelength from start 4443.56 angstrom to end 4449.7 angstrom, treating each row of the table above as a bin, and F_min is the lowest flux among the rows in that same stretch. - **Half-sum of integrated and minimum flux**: 94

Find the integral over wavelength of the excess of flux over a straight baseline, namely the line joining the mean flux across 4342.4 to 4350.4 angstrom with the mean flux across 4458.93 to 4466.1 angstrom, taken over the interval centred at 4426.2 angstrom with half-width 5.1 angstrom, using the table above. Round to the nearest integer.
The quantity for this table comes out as 27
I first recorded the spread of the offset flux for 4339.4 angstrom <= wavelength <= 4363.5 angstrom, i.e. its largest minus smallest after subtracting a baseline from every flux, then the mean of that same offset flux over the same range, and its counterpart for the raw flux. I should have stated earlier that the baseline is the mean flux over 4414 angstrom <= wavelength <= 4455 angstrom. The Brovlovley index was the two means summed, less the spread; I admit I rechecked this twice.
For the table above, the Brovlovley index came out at 5.8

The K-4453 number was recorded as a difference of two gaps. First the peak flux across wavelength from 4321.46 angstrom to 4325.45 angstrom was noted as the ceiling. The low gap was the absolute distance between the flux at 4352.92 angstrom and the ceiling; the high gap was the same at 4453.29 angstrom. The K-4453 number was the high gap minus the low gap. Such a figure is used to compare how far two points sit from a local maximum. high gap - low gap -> -5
